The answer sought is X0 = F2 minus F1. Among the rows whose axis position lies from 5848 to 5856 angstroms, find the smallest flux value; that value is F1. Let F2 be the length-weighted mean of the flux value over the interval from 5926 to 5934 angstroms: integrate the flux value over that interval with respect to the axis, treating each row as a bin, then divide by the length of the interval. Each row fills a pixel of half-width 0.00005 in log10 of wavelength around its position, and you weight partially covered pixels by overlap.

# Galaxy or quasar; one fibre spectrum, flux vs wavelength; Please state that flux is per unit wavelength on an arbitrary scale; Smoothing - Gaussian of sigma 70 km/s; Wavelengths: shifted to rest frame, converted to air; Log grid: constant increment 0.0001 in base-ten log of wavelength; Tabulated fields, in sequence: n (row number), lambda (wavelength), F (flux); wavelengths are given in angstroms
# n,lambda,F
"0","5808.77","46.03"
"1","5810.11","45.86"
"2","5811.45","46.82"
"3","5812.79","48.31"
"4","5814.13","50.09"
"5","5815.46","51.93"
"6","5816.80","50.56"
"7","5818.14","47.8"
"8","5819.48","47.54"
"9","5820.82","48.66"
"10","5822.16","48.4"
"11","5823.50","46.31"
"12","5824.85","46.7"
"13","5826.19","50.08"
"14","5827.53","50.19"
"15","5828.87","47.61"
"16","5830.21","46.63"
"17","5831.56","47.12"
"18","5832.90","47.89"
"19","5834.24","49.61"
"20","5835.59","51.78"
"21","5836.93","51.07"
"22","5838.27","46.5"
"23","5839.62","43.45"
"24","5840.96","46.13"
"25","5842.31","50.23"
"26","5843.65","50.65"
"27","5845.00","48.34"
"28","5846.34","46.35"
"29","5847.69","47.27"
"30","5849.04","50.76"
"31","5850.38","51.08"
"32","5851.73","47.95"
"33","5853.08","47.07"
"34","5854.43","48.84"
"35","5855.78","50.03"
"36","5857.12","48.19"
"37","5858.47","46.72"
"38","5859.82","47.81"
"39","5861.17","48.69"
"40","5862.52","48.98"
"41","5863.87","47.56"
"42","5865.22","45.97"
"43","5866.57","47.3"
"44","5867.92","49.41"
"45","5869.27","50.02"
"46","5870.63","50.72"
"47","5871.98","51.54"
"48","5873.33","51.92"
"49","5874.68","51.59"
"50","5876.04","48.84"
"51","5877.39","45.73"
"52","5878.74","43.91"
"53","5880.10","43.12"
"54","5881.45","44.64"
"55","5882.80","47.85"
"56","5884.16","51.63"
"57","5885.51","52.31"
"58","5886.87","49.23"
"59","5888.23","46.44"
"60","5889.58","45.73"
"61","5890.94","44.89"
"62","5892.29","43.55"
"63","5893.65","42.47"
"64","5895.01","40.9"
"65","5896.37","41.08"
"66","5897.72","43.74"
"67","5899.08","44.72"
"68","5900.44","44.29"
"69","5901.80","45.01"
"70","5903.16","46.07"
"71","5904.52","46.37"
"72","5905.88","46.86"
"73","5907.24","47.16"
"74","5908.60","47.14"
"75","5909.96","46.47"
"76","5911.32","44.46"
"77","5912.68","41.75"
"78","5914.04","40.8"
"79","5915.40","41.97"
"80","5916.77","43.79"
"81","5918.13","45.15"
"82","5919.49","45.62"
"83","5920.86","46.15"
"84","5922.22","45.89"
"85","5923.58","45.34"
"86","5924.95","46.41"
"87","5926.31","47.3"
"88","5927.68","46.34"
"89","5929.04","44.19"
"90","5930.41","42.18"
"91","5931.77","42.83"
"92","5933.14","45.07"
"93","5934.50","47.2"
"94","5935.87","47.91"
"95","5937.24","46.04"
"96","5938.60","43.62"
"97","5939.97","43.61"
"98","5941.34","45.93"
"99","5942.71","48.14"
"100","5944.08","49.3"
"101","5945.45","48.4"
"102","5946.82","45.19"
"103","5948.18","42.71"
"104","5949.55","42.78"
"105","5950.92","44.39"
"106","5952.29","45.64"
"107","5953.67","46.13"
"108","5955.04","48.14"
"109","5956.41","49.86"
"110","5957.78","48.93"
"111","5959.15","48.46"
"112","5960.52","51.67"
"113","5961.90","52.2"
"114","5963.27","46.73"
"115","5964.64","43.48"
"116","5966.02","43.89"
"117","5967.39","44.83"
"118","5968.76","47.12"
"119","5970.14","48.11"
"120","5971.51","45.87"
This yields -2.5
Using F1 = 47.07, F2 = 44.6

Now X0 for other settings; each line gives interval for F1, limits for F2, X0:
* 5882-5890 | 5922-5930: 0.0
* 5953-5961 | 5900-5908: -0.1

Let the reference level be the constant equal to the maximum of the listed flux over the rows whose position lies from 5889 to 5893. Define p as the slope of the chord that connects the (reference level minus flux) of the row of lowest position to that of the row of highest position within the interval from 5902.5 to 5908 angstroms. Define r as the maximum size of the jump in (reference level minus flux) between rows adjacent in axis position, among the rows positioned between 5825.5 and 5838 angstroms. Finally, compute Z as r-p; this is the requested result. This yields 2.8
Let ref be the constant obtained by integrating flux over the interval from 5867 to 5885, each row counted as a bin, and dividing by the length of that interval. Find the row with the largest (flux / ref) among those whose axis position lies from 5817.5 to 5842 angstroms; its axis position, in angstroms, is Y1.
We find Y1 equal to 5835.59 angstroms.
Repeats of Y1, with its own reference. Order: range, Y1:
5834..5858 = 5835.59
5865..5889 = 5885.51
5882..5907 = 5885.51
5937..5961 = 5960.52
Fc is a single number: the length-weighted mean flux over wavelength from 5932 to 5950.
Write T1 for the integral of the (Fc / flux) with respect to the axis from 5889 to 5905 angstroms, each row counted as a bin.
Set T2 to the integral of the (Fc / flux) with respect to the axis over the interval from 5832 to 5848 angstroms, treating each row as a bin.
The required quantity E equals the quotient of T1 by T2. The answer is 1.09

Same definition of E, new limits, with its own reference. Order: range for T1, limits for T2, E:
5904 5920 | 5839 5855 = 1.08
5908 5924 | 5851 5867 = 1.08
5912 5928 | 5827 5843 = 1.08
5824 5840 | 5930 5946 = 0.95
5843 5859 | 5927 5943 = 0.93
